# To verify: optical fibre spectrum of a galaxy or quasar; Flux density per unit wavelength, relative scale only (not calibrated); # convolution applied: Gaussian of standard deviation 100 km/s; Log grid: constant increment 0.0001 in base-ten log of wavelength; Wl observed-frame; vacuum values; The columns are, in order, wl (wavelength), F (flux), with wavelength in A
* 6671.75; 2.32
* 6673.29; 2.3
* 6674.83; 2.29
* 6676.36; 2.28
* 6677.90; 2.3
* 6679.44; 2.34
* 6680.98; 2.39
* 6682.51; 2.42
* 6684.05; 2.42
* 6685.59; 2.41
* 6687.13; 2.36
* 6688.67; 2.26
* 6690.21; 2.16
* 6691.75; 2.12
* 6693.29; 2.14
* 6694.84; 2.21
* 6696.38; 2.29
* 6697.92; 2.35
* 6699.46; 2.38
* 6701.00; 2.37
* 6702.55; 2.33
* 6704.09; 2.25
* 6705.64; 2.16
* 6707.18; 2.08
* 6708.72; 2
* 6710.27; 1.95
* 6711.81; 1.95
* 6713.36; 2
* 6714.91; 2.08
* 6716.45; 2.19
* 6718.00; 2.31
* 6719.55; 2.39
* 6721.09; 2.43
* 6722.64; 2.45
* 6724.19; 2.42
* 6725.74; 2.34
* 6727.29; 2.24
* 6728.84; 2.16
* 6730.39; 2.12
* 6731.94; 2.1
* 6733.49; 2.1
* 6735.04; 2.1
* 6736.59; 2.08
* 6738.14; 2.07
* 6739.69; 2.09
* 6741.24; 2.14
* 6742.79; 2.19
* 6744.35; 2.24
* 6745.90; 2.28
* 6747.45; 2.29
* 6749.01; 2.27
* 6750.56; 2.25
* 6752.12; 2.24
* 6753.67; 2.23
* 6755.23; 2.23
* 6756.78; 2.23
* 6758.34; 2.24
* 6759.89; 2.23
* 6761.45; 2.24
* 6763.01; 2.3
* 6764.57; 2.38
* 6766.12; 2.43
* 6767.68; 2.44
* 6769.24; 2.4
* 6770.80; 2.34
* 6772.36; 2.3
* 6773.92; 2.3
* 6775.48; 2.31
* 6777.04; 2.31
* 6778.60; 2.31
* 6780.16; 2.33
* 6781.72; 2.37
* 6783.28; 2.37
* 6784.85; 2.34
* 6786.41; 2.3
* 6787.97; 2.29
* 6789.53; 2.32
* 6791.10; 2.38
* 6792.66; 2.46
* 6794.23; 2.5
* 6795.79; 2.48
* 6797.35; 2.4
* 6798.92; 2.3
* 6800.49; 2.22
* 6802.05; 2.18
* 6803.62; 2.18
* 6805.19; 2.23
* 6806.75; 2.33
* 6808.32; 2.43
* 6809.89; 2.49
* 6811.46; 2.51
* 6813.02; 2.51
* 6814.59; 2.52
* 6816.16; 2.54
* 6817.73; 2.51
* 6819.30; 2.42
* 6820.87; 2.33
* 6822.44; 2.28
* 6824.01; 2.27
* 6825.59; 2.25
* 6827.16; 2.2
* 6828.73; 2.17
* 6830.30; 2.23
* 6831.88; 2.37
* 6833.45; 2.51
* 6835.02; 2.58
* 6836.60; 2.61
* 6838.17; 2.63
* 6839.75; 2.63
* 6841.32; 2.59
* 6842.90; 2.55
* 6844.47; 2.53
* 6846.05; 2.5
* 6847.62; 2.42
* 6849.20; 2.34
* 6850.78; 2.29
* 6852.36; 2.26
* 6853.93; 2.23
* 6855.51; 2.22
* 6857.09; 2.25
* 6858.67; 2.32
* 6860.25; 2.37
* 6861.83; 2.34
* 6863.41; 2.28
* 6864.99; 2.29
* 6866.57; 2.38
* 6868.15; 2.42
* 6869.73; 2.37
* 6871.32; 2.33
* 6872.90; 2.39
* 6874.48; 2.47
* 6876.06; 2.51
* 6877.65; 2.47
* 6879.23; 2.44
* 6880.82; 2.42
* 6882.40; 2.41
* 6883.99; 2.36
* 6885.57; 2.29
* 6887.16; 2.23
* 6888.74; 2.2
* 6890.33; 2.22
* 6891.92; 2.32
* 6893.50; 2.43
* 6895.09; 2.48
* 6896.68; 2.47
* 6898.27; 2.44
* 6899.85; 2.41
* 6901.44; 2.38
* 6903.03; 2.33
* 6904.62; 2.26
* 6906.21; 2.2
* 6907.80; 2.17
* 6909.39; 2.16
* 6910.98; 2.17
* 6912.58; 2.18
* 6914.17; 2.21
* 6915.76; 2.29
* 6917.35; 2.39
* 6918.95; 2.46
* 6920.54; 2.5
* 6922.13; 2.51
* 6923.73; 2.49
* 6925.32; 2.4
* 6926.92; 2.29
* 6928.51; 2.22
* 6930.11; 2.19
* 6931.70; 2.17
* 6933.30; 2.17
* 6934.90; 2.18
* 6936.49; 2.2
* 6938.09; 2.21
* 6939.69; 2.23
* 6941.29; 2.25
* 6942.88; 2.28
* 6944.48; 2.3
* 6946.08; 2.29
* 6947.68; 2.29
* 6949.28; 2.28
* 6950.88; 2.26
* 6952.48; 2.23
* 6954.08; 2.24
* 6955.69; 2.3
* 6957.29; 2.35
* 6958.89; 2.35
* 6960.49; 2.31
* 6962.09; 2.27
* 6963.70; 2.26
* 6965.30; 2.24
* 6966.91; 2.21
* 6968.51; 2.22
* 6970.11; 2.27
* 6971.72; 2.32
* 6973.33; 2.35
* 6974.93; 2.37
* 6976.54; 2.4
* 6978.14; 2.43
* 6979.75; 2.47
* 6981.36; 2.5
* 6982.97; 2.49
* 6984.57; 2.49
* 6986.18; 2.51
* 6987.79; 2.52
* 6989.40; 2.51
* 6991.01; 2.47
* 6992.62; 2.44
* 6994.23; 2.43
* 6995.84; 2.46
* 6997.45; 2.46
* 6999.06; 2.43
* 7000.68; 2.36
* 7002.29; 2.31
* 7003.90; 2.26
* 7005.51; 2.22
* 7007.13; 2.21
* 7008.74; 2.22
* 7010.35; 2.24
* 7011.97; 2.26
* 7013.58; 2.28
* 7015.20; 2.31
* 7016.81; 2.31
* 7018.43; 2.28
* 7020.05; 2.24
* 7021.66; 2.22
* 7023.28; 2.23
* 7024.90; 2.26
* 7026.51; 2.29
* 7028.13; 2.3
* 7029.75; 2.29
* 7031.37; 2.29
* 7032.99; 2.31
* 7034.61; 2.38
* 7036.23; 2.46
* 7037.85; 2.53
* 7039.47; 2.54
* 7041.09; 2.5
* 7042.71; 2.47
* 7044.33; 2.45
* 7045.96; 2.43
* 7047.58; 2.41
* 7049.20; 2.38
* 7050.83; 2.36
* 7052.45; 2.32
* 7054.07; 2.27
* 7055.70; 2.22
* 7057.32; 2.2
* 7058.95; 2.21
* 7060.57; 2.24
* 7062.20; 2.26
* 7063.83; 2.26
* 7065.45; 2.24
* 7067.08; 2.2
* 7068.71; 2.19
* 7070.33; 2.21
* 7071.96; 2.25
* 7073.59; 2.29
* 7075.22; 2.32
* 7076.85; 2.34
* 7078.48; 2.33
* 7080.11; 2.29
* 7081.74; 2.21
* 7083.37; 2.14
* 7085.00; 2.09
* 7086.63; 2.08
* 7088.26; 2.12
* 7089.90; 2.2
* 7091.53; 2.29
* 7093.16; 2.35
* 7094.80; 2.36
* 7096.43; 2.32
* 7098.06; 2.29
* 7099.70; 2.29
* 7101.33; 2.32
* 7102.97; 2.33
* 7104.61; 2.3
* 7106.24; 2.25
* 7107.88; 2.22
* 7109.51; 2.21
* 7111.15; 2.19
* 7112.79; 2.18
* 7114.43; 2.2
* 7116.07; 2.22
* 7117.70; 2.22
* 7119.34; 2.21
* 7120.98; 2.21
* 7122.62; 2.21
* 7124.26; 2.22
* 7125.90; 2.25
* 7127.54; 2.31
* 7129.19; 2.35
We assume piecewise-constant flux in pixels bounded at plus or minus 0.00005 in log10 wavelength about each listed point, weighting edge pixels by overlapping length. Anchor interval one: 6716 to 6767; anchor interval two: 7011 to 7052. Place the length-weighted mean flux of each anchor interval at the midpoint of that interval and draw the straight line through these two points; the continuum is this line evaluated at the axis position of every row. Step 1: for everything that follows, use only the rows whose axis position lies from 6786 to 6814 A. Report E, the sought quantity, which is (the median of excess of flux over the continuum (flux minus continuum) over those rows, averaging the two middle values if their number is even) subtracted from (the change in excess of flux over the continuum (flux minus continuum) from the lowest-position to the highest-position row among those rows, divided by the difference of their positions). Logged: -0.08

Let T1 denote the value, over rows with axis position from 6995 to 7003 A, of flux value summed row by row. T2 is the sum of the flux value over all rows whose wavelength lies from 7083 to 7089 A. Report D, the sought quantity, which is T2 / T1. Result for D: 0.7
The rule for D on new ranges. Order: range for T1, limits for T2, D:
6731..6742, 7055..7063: 0.8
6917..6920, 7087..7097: 2.8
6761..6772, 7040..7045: 0.4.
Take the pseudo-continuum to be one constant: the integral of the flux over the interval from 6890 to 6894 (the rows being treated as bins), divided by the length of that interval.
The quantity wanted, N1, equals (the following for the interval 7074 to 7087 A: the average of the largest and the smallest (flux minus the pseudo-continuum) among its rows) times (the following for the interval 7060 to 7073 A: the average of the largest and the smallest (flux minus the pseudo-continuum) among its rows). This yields 0.0125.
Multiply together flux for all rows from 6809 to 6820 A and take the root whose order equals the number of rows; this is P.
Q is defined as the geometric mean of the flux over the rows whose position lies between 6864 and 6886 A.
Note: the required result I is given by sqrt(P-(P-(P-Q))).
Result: 0.323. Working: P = 2.50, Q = 2.40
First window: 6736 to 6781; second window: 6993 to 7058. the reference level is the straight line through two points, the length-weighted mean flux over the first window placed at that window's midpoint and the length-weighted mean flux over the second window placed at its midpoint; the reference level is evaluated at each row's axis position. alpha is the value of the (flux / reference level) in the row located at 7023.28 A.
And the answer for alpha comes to 0.95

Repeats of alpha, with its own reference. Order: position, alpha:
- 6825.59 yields 0.99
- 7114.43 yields 0.93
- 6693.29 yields 0.95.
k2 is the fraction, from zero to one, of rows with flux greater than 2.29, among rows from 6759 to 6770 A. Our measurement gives 0.7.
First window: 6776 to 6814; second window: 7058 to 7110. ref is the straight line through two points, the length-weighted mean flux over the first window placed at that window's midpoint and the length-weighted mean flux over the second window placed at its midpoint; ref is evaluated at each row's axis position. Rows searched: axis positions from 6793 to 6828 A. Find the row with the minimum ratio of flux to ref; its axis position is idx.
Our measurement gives 6802.05 A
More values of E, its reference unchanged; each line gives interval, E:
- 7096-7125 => 0.16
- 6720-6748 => 0.06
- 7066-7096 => 0.14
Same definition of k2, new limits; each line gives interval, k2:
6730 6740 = 0.0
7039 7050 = 1.0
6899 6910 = 0.4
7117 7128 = 0.1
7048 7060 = 0.4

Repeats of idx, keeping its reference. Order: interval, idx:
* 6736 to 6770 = 6738.14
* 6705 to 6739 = 6710.27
